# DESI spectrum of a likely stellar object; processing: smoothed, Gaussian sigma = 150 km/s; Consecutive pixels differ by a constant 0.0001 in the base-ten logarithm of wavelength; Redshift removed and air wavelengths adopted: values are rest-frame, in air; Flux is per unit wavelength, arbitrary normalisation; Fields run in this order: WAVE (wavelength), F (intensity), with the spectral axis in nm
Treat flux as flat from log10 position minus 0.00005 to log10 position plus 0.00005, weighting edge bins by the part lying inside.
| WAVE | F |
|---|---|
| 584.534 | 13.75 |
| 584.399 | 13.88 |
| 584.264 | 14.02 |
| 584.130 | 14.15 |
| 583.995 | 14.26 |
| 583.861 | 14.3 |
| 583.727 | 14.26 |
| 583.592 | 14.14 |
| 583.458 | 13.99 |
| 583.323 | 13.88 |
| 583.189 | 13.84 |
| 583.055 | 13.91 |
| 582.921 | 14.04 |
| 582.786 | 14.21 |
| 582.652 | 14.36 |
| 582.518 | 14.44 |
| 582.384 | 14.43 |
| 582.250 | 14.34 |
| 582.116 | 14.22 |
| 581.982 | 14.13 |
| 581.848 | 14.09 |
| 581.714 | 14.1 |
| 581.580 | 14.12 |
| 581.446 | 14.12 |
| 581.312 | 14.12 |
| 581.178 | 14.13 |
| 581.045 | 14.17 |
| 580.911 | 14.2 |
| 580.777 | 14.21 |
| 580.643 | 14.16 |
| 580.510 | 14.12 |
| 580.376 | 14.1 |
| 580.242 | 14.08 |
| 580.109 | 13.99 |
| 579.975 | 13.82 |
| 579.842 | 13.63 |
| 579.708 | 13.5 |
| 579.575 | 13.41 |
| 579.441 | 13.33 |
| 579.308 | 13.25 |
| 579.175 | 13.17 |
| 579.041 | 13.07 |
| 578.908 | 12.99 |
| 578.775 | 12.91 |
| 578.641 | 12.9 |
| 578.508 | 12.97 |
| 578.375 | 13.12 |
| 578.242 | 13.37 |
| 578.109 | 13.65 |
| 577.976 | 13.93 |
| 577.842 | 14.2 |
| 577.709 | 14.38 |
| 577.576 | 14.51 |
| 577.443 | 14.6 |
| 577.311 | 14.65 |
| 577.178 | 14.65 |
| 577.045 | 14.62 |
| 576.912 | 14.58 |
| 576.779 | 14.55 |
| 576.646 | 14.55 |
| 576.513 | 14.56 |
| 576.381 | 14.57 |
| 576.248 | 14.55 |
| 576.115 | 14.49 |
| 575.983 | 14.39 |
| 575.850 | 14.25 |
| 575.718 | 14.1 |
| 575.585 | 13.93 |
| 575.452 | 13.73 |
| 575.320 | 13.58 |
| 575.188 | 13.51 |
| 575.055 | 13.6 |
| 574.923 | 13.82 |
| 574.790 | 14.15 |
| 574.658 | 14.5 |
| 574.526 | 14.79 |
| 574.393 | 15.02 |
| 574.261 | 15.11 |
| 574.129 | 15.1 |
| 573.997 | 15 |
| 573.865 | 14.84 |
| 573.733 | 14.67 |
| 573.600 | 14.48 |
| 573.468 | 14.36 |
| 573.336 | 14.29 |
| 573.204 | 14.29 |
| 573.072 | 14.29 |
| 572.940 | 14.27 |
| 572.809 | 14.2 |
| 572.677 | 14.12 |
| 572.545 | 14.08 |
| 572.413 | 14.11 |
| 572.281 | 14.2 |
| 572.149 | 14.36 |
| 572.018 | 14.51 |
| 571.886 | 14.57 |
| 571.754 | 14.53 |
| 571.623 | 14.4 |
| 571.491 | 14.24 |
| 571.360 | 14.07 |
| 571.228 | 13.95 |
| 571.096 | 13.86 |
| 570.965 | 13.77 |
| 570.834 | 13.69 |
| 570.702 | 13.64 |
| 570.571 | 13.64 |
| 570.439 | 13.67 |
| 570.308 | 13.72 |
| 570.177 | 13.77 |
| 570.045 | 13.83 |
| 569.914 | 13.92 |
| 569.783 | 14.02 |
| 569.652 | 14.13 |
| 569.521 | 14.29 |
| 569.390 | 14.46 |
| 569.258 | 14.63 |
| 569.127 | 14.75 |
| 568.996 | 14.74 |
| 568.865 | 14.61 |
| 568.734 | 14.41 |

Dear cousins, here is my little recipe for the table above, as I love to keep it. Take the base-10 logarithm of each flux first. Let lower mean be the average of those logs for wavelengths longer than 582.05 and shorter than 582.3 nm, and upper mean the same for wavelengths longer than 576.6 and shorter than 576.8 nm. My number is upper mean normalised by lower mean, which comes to 1.01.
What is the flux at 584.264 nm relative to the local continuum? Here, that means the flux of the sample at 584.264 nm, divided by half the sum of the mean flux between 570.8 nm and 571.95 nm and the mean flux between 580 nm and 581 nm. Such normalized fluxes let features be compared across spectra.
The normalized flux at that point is 0.99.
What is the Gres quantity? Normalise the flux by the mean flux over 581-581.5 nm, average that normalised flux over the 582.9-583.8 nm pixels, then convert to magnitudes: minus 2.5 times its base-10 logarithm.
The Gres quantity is 0.010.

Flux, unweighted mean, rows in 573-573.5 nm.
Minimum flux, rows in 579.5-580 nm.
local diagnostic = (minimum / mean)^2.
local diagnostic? 0.88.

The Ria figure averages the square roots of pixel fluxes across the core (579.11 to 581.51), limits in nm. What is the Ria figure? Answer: 3.72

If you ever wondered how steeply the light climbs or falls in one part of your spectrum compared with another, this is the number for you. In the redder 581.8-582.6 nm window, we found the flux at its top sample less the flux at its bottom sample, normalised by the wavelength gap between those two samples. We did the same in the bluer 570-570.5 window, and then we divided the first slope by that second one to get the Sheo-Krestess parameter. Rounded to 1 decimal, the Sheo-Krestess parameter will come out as -1.3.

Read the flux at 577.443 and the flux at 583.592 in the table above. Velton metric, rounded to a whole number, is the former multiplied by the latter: 206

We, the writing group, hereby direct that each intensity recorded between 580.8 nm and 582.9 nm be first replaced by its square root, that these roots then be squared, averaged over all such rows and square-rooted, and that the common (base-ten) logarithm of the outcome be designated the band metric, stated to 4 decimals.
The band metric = 0.5763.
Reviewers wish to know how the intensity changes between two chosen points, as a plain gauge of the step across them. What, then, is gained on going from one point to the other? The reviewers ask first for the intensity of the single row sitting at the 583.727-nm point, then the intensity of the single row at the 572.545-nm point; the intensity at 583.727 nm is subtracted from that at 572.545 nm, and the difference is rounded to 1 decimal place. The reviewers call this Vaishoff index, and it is -0.2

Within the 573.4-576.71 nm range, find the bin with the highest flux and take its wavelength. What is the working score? 574.261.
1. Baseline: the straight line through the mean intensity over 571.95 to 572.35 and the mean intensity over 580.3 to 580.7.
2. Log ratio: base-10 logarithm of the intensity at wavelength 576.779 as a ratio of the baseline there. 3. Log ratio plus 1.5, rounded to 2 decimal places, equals 1.51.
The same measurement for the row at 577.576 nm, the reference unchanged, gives 1.51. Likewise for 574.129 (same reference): 1.52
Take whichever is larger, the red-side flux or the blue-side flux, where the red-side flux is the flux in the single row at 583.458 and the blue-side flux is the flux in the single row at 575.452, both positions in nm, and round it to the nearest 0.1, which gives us 14.0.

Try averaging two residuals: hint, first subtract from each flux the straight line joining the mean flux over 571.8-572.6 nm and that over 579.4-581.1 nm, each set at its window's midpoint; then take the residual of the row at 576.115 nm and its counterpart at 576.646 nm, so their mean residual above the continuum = 0.42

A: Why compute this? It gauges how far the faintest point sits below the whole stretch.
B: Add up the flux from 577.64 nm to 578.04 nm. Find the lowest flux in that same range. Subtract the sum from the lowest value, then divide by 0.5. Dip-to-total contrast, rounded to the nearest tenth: -57.2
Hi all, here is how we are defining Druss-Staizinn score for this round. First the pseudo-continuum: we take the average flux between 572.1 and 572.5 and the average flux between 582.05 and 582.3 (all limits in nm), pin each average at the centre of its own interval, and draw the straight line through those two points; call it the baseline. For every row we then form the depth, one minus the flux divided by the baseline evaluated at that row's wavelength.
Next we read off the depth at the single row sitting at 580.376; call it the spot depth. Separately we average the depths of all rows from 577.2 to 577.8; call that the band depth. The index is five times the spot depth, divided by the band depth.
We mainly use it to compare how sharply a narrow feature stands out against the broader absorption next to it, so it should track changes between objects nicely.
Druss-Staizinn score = -3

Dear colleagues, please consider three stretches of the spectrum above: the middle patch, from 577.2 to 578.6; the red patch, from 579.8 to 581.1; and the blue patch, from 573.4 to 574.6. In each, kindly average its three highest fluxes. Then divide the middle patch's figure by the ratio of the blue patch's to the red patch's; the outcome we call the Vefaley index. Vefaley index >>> 13.7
